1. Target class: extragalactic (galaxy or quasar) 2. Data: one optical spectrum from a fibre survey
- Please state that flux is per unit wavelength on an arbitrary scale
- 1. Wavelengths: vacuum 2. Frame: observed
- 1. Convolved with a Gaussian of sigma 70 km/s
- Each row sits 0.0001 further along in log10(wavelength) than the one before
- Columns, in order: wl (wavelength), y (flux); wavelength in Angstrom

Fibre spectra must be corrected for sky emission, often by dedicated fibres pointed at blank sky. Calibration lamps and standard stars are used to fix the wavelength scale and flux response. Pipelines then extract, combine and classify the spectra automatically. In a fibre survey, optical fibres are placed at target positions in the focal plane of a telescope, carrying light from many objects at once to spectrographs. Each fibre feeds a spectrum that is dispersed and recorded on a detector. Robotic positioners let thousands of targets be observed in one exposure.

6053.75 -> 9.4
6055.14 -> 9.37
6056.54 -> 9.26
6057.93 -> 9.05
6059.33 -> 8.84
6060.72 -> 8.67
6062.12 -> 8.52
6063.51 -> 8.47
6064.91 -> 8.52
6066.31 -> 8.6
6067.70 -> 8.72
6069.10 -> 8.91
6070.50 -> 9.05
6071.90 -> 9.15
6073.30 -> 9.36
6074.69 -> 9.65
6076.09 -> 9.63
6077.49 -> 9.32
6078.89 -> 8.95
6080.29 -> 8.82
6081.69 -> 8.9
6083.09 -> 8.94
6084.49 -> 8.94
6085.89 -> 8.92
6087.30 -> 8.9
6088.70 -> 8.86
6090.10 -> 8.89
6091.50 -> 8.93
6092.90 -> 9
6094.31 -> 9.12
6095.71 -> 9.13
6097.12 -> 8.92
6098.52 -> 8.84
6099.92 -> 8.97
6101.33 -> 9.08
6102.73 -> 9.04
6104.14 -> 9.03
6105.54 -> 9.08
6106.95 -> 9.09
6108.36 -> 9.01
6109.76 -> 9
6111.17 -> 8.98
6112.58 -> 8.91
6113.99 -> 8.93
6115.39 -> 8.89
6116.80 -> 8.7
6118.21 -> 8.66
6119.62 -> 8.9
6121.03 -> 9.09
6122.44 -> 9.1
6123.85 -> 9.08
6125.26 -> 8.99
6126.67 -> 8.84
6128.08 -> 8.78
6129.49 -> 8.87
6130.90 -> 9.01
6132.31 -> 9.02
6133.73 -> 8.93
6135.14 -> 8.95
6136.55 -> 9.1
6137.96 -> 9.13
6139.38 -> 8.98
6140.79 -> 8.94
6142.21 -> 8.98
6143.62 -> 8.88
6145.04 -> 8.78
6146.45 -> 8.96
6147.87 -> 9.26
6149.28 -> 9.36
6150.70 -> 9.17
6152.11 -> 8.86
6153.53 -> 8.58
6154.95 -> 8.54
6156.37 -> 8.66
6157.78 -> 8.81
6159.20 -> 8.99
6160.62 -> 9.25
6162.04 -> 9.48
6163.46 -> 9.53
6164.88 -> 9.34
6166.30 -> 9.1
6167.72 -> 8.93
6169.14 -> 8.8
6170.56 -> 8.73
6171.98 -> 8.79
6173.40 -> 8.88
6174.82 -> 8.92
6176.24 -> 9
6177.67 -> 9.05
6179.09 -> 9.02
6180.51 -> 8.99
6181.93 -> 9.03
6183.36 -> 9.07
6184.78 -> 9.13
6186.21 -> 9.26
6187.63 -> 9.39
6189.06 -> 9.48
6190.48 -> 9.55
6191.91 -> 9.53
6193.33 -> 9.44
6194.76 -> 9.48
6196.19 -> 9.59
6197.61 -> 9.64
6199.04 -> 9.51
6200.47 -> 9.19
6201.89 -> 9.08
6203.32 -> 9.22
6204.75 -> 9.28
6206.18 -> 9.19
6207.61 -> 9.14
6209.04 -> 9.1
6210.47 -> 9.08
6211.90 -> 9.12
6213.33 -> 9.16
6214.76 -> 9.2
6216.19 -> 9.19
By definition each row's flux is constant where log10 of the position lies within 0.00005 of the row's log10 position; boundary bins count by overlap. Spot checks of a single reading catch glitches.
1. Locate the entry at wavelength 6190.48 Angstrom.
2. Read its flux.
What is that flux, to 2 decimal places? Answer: 9.55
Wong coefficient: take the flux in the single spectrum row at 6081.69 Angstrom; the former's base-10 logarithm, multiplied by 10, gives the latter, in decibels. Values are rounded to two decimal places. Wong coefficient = 9.49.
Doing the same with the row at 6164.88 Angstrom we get 9.70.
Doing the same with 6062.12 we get 9.30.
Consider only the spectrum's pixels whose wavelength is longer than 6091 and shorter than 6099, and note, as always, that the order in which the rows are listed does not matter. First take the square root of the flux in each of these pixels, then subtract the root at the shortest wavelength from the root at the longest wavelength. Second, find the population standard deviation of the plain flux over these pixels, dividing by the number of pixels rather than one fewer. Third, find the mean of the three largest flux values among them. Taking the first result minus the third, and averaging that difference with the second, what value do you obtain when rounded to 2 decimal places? -4.50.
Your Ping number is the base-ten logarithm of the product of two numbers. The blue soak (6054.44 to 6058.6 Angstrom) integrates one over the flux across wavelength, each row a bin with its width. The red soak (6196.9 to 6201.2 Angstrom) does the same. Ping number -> -0.687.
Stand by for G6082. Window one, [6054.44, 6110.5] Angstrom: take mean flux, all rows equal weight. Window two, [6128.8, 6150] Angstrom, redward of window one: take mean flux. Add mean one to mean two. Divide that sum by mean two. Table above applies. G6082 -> 2.00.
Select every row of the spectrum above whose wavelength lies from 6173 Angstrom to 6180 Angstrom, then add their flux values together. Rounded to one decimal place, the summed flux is 44.9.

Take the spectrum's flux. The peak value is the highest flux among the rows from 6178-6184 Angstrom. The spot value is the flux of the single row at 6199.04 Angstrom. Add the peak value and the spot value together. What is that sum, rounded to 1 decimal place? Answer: 18.6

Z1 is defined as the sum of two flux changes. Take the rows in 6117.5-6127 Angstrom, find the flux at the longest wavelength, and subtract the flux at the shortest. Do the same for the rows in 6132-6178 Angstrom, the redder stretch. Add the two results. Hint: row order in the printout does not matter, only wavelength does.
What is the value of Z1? 0.2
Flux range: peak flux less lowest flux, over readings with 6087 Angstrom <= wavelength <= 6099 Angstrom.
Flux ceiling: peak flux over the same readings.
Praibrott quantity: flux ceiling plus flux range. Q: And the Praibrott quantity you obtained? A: 9.4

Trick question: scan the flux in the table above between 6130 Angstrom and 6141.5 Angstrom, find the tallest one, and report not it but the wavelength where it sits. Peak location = 6137.96 Angstrom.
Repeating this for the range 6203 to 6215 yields 6204.75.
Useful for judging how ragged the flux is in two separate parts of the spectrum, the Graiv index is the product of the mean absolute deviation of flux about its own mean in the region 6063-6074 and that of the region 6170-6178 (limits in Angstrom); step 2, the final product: 0.026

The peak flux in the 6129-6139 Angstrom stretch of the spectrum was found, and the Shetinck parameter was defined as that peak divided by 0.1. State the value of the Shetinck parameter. 91.3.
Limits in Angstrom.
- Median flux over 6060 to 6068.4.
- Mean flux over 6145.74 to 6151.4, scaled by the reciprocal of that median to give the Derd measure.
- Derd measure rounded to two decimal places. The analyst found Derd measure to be 1.07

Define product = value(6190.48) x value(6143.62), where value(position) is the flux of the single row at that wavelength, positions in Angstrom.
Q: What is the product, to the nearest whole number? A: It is 85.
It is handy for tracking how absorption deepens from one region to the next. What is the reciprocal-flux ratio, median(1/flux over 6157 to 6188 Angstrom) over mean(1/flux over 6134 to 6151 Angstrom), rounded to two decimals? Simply 1.00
